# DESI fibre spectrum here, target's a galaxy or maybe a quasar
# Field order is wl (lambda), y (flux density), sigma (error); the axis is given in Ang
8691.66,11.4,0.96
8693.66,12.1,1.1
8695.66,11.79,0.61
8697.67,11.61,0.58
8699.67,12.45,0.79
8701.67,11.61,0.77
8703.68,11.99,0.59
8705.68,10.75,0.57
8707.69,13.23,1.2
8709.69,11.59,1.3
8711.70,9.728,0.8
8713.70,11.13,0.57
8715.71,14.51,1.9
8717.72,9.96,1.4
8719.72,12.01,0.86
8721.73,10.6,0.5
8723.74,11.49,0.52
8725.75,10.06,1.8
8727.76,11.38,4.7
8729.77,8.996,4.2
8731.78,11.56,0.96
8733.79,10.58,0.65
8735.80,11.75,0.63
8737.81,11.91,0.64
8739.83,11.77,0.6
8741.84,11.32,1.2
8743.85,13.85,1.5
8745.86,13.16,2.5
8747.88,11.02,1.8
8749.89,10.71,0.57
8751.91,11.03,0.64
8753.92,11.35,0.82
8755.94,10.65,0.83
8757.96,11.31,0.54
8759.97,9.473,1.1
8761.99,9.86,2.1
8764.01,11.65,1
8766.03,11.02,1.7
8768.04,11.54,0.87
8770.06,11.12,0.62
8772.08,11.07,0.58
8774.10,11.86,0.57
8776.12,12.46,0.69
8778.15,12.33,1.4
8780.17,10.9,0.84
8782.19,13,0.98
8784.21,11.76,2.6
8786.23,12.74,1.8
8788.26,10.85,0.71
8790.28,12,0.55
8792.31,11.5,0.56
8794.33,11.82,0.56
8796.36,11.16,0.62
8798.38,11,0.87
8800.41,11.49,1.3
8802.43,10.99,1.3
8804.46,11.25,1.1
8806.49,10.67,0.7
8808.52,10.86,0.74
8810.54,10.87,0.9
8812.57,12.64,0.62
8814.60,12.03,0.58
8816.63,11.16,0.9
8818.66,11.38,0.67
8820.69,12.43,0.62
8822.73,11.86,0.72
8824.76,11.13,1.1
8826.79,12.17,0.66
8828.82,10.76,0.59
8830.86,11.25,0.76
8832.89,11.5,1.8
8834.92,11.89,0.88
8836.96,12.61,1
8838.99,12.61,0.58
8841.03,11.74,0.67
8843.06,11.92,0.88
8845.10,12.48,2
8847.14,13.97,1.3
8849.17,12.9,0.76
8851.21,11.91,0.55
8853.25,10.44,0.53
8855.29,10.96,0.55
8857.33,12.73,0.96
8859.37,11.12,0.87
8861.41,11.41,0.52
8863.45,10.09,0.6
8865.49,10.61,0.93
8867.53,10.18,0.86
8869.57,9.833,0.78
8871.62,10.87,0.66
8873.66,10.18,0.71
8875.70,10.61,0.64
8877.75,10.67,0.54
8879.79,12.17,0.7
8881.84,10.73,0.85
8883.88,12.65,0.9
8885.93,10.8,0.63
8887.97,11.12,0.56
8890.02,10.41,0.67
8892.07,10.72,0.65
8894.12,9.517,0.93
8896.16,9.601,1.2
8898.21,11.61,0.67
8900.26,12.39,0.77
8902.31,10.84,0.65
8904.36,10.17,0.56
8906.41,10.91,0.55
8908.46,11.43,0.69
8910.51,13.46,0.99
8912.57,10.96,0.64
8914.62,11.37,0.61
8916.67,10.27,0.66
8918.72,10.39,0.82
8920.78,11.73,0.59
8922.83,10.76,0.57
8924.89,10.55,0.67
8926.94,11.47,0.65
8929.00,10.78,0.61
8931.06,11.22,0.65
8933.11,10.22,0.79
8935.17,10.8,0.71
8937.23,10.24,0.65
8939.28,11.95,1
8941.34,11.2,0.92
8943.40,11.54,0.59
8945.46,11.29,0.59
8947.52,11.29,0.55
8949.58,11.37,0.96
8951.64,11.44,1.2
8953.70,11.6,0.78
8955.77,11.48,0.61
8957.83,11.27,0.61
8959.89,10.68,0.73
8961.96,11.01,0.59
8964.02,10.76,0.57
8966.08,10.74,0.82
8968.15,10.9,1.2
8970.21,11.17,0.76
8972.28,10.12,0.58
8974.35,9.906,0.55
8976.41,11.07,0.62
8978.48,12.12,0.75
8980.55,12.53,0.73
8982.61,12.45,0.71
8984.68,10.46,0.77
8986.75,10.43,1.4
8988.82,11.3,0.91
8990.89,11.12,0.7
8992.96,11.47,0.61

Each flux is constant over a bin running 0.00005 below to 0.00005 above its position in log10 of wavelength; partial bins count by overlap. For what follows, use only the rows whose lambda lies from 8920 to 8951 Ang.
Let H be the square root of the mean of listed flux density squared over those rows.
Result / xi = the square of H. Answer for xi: 123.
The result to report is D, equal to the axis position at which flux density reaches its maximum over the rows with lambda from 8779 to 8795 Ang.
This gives 8782.19 Ang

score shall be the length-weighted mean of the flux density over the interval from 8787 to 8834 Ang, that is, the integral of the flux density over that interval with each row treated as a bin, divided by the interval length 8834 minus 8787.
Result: 11.4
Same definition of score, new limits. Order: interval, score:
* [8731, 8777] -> 11.4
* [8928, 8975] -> 11.0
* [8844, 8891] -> 11.3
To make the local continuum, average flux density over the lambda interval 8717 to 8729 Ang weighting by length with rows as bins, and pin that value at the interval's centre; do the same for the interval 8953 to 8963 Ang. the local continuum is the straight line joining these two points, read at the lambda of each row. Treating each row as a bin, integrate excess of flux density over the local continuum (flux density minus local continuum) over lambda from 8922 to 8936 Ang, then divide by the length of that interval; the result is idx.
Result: -0.32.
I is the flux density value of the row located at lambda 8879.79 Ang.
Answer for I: 12.17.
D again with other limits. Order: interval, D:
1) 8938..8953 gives 8939.28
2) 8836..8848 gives 8847.14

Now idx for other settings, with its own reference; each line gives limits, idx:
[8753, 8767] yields -0.19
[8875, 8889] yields 0.17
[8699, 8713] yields 0.71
